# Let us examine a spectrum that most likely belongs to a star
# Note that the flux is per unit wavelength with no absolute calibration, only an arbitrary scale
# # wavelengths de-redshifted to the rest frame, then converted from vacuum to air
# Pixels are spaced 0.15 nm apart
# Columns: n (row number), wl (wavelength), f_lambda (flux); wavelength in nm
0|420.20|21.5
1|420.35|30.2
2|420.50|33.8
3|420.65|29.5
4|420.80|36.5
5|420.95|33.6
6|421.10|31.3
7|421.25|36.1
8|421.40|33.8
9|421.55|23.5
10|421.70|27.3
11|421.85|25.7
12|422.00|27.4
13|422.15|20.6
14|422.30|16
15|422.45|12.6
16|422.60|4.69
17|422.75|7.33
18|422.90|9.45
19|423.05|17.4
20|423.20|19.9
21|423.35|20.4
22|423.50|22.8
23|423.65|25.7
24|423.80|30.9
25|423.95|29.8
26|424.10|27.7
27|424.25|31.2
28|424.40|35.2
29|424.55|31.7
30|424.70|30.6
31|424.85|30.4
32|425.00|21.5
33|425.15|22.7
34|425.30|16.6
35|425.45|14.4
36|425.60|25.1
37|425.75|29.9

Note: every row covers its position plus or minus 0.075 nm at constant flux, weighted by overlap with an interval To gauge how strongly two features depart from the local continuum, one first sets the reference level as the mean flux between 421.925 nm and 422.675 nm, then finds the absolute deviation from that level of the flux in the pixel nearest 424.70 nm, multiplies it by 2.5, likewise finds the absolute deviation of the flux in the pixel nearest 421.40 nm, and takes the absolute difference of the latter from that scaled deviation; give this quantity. 18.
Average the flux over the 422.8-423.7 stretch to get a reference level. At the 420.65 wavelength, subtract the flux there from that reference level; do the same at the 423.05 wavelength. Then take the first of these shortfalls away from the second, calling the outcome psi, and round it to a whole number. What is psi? 12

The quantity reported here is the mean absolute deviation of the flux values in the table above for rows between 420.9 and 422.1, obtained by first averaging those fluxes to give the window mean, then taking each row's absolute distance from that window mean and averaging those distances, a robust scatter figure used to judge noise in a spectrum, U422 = 3.9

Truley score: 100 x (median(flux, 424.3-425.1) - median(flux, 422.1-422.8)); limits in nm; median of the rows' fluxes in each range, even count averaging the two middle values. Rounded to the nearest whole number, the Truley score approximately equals 1800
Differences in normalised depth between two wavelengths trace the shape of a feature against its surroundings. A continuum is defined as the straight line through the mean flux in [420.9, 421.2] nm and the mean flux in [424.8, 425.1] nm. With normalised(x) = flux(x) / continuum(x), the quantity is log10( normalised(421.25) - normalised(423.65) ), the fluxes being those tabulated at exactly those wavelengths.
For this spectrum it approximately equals -0.7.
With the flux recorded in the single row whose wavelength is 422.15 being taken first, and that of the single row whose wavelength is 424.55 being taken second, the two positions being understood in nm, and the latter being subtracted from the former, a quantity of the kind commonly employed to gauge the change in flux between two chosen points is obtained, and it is -11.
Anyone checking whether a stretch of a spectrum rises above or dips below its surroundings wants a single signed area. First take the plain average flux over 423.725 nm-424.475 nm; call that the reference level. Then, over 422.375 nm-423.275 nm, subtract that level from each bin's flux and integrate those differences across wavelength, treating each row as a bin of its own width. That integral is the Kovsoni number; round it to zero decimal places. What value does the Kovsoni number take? -17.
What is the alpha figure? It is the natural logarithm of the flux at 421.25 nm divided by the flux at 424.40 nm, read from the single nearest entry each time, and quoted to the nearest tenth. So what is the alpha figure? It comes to 0.0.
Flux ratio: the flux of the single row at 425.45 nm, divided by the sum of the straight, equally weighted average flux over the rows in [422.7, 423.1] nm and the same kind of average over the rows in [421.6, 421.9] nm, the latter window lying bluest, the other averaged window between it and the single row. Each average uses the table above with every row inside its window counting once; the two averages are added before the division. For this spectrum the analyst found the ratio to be 0.38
